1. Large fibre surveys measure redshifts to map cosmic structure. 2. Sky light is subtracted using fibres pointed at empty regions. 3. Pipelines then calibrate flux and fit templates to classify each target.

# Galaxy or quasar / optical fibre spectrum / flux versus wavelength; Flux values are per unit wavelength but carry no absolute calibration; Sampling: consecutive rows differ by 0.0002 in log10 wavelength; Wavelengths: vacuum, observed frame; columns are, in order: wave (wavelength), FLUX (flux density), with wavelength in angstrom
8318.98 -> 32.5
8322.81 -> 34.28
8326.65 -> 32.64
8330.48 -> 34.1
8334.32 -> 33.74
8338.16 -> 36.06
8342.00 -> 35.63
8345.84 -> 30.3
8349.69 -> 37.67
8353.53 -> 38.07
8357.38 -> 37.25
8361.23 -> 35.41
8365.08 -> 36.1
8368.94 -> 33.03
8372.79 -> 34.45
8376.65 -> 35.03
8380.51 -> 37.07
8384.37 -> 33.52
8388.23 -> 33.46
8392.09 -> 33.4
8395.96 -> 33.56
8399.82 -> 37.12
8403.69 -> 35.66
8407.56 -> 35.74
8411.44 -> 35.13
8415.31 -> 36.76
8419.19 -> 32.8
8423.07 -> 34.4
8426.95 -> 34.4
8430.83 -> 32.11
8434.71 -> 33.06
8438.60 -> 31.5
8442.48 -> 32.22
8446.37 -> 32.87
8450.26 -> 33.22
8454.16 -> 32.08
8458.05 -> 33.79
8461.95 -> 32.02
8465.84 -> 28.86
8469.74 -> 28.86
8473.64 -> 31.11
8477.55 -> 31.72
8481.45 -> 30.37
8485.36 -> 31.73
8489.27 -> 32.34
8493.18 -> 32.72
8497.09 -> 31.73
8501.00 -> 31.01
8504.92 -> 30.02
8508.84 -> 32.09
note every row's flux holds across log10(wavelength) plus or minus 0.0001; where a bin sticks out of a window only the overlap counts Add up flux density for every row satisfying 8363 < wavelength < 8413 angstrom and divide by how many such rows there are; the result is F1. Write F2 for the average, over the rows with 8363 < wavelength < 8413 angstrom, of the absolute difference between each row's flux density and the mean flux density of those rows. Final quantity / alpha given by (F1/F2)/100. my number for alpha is 0.29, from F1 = 34.9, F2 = 1.2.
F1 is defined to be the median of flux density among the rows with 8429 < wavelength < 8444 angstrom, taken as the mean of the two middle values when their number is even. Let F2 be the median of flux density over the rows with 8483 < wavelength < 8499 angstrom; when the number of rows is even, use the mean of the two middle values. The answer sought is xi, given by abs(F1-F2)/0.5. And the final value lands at 0.3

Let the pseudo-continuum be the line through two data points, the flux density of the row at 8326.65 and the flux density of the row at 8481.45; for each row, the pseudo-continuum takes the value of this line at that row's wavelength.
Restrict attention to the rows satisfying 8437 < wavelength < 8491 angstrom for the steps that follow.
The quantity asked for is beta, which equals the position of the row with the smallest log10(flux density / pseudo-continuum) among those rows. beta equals 8465.84 angstrom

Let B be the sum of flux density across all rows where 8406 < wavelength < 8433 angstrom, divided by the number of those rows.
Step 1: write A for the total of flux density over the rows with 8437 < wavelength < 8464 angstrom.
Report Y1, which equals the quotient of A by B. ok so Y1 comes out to 6.60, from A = 228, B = 34.5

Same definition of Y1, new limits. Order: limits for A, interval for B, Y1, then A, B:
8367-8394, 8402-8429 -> 6.86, 240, 35.0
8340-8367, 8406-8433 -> 7.26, 250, 34.5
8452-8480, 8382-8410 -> 6.31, 218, 34.6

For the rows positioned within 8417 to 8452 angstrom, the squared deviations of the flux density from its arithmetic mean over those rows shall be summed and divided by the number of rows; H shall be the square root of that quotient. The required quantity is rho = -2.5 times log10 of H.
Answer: 0.09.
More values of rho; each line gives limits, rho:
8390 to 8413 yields -0.28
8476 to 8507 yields 0.15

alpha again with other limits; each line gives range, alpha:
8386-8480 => 0.21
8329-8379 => 0.22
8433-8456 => 0.58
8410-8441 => 0.24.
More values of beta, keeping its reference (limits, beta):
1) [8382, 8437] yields 8430.83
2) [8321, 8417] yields 8345.84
